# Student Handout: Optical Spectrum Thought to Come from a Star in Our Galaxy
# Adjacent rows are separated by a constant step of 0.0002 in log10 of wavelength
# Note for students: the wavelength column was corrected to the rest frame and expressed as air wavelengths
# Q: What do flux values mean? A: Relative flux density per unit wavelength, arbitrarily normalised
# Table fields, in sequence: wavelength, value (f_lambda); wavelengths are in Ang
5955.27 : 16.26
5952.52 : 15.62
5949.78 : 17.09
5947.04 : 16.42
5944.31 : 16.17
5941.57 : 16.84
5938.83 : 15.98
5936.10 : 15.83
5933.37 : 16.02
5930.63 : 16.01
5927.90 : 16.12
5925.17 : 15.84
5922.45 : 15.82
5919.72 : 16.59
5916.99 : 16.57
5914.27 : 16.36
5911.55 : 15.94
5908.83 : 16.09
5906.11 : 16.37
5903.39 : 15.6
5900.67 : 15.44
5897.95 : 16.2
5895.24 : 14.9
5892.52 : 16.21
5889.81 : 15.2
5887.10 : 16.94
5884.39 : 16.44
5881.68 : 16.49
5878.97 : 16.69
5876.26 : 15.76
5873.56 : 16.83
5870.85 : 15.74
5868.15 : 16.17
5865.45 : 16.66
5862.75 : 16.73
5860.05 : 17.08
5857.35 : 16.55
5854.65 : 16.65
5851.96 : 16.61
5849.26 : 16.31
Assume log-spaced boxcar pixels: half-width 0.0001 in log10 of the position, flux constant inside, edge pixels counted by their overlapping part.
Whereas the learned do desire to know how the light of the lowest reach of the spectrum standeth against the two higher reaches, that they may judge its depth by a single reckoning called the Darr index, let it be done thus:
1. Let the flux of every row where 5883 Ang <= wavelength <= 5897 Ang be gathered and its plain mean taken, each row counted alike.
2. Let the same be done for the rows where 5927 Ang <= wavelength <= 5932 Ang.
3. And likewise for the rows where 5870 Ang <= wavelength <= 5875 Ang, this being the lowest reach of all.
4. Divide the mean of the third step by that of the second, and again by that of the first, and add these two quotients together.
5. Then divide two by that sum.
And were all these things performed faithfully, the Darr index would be 0.98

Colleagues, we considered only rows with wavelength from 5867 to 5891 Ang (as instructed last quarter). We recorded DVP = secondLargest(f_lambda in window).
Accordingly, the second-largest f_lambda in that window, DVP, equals 16.83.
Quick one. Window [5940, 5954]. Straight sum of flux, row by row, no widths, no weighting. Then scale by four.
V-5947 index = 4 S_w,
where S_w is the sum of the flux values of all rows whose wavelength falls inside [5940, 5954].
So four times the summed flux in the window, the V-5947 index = 329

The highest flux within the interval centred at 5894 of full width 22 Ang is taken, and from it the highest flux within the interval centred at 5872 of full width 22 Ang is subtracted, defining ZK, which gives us 0.11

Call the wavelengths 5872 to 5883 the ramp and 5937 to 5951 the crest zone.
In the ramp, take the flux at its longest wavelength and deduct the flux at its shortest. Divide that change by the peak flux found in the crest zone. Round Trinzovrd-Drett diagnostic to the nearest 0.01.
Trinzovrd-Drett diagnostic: -0.02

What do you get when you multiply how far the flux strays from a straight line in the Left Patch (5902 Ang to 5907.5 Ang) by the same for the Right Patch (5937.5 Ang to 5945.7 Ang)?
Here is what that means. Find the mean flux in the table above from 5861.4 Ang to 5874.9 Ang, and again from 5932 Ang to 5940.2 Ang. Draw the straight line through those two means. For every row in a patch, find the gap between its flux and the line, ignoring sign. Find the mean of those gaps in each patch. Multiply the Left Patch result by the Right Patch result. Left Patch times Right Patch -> 0.17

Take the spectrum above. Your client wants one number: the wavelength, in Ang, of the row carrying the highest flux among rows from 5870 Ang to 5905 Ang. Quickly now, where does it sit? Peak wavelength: 5887.10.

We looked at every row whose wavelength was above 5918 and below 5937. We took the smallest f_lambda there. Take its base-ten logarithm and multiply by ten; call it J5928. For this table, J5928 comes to 11.99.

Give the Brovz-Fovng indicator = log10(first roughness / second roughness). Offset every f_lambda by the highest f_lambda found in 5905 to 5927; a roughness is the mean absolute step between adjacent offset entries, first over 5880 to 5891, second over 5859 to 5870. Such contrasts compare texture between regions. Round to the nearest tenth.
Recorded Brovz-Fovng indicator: 0.4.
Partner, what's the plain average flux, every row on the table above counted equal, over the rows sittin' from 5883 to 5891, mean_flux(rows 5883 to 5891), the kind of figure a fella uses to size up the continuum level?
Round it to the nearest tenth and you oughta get 16.2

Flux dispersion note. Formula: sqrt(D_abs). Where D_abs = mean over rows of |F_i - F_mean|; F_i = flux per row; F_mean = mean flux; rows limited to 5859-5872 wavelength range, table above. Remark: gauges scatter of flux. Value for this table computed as 0.65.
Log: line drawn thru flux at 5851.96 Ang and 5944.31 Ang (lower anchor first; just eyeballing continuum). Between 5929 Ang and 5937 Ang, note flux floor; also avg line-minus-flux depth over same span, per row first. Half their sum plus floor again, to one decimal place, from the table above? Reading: 23.9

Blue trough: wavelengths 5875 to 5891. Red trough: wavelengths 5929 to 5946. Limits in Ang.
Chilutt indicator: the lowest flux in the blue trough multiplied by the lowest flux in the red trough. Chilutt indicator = 241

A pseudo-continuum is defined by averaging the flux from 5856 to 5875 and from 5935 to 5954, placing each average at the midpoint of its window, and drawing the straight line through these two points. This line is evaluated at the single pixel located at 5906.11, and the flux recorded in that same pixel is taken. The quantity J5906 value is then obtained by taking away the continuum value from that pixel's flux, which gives -0.03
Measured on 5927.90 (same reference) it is -0.21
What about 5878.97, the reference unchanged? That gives 0.20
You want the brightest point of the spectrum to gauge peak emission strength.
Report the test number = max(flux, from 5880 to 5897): 16.94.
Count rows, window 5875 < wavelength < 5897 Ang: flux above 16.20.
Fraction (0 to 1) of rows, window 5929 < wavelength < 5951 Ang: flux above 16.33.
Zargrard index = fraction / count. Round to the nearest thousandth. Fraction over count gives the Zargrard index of 0.075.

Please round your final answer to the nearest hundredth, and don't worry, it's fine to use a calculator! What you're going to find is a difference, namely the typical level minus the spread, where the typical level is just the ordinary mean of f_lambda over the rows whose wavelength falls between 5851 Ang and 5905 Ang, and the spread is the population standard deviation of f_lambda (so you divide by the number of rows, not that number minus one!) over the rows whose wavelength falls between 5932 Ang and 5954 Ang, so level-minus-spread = 15.77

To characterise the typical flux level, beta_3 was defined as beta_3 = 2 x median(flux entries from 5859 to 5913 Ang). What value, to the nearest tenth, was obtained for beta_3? 32.4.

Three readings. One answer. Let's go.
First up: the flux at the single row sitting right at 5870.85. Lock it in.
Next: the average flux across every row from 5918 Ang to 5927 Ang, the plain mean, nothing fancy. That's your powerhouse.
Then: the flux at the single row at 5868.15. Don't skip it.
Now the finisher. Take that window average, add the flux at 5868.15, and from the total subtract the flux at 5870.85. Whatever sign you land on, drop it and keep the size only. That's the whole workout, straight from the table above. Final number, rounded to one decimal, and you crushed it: 16.5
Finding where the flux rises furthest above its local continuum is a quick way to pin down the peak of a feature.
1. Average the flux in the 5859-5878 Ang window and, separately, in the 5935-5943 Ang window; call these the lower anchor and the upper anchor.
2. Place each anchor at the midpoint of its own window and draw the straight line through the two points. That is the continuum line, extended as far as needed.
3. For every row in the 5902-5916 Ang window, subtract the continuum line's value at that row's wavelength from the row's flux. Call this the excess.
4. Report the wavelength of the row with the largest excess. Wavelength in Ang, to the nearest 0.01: 5914.27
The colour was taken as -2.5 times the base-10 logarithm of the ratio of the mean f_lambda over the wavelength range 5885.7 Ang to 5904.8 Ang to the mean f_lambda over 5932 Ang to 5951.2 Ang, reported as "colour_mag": 0.04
